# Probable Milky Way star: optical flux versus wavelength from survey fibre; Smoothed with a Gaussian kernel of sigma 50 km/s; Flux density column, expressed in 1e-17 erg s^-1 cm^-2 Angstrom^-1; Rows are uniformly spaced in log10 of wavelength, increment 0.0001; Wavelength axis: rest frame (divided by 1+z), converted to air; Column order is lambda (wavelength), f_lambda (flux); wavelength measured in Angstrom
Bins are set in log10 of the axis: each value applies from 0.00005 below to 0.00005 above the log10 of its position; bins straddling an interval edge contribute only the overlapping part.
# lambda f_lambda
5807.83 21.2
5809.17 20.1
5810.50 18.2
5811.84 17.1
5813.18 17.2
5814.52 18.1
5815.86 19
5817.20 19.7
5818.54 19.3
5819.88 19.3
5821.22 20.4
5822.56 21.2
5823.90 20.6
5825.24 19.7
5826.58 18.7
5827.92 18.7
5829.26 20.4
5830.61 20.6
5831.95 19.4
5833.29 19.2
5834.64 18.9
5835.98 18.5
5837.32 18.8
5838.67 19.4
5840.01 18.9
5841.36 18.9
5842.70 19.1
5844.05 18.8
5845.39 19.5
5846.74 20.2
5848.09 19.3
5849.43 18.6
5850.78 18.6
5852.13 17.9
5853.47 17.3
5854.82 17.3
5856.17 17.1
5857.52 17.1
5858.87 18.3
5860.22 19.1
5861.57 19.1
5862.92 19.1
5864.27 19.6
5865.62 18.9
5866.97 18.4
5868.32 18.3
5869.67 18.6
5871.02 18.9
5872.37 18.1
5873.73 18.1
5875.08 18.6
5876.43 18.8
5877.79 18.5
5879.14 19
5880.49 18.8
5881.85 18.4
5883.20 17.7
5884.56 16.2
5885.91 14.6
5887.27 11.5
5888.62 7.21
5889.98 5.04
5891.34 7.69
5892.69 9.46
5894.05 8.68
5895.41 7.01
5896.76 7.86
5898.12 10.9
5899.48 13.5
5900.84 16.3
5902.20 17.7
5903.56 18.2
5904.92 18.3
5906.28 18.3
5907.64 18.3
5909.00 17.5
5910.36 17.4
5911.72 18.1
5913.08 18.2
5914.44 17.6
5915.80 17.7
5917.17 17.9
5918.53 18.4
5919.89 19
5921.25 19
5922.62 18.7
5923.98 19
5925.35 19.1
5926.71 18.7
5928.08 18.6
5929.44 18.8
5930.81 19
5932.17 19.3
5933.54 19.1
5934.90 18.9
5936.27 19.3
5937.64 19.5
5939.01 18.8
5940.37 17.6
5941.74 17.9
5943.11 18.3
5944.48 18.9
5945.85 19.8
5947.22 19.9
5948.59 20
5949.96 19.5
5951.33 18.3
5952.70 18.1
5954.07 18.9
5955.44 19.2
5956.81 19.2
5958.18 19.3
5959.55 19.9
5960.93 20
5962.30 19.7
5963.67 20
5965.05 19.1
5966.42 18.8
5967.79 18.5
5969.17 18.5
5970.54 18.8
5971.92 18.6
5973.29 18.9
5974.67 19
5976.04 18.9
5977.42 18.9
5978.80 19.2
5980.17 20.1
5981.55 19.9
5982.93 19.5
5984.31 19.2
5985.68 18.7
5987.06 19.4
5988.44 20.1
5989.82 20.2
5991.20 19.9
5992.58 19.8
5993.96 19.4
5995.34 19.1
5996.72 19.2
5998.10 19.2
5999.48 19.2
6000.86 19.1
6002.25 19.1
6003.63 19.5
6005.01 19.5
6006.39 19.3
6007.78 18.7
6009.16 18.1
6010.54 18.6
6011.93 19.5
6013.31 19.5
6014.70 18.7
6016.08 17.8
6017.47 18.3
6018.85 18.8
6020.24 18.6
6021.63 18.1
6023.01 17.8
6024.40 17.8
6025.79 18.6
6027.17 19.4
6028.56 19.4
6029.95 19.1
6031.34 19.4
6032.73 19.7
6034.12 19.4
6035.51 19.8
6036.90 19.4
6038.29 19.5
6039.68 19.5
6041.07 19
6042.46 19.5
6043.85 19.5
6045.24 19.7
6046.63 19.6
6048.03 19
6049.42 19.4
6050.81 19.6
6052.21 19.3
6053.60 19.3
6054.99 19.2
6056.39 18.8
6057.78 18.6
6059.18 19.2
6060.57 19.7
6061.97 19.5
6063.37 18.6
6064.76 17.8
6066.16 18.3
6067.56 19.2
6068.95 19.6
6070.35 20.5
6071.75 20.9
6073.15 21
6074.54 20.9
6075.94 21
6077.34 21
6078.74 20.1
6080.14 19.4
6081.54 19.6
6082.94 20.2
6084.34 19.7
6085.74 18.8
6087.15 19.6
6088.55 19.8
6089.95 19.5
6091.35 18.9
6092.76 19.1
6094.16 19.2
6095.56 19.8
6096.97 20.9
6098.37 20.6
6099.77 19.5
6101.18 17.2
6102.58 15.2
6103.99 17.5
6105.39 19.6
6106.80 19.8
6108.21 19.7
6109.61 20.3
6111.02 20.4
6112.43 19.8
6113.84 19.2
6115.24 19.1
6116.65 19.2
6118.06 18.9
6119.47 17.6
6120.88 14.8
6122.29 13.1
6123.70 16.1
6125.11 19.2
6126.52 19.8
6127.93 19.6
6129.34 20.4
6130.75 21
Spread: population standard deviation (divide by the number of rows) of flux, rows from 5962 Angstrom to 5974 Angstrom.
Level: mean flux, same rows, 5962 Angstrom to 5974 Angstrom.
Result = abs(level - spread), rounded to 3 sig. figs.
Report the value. 18.5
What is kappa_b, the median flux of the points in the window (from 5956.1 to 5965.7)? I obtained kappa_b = 19.7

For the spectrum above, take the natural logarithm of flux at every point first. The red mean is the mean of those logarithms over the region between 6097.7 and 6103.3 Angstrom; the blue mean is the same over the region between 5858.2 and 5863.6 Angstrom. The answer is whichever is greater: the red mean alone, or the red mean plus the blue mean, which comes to 5.83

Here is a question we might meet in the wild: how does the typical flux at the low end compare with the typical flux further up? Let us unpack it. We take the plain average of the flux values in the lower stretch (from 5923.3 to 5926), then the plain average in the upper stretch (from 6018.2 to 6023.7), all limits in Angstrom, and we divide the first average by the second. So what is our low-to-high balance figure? 1.04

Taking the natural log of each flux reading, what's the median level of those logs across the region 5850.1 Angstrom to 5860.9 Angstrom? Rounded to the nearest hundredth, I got 2.87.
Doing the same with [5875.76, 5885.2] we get 2.92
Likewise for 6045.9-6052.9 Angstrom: 2.97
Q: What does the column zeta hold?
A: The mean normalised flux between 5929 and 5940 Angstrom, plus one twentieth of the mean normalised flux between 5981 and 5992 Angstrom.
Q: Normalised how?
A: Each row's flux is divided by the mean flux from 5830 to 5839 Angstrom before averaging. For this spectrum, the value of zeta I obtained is 1.04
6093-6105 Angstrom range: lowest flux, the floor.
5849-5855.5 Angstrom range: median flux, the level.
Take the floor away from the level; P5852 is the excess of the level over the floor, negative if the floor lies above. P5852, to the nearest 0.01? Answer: 2.70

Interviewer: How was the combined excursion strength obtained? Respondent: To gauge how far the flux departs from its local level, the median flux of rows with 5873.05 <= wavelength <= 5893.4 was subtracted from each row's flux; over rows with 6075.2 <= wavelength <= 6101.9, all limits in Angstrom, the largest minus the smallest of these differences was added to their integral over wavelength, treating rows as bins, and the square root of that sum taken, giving 7.5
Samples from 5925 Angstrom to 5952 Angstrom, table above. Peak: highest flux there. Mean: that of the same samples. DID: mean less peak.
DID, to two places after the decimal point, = -1.04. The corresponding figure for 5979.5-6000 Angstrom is -0.67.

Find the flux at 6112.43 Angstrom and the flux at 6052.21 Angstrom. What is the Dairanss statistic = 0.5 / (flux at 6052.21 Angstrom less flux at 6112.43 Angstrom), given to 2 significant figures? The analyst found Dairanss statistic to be -1.0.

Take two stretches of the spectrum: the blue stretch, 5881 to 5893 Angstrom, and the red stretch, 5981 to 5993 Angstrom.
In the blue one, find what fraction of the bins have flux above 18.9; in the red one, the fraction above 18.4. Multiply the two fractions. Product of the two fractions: 0.0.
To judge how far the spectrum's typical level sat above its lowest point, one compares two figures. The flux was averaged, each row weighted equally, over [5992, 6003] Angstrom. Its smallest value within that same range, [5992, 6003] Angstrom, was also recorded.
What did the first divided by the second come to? 1.01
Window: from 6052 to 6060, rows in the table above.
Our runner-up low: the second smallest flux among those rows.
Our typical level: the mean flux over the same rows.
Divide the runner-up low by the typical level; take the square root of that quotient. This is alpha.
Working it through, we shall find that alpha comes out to 0.993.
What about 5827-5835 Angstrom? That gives 0.984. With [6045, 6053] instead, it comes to 0.997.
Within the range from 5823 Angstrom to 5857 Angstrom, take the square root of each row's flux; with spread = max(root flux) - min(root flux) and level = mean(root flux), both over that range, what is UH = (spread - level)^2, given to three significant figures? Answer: 15.6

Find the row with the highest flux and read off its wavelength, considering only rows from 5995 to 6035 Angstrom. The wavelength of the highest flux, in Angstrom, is 6032.73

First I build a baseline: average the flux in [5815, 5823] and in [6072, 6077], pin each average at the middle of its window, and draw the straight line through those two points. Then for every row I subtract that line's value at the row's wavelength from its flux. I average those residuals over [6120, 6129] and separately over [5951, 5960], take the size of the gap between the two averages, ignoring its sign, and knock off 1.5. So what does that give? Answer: 1.1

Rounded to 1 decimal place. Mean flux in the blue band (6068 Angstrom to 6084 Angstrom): 20.4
